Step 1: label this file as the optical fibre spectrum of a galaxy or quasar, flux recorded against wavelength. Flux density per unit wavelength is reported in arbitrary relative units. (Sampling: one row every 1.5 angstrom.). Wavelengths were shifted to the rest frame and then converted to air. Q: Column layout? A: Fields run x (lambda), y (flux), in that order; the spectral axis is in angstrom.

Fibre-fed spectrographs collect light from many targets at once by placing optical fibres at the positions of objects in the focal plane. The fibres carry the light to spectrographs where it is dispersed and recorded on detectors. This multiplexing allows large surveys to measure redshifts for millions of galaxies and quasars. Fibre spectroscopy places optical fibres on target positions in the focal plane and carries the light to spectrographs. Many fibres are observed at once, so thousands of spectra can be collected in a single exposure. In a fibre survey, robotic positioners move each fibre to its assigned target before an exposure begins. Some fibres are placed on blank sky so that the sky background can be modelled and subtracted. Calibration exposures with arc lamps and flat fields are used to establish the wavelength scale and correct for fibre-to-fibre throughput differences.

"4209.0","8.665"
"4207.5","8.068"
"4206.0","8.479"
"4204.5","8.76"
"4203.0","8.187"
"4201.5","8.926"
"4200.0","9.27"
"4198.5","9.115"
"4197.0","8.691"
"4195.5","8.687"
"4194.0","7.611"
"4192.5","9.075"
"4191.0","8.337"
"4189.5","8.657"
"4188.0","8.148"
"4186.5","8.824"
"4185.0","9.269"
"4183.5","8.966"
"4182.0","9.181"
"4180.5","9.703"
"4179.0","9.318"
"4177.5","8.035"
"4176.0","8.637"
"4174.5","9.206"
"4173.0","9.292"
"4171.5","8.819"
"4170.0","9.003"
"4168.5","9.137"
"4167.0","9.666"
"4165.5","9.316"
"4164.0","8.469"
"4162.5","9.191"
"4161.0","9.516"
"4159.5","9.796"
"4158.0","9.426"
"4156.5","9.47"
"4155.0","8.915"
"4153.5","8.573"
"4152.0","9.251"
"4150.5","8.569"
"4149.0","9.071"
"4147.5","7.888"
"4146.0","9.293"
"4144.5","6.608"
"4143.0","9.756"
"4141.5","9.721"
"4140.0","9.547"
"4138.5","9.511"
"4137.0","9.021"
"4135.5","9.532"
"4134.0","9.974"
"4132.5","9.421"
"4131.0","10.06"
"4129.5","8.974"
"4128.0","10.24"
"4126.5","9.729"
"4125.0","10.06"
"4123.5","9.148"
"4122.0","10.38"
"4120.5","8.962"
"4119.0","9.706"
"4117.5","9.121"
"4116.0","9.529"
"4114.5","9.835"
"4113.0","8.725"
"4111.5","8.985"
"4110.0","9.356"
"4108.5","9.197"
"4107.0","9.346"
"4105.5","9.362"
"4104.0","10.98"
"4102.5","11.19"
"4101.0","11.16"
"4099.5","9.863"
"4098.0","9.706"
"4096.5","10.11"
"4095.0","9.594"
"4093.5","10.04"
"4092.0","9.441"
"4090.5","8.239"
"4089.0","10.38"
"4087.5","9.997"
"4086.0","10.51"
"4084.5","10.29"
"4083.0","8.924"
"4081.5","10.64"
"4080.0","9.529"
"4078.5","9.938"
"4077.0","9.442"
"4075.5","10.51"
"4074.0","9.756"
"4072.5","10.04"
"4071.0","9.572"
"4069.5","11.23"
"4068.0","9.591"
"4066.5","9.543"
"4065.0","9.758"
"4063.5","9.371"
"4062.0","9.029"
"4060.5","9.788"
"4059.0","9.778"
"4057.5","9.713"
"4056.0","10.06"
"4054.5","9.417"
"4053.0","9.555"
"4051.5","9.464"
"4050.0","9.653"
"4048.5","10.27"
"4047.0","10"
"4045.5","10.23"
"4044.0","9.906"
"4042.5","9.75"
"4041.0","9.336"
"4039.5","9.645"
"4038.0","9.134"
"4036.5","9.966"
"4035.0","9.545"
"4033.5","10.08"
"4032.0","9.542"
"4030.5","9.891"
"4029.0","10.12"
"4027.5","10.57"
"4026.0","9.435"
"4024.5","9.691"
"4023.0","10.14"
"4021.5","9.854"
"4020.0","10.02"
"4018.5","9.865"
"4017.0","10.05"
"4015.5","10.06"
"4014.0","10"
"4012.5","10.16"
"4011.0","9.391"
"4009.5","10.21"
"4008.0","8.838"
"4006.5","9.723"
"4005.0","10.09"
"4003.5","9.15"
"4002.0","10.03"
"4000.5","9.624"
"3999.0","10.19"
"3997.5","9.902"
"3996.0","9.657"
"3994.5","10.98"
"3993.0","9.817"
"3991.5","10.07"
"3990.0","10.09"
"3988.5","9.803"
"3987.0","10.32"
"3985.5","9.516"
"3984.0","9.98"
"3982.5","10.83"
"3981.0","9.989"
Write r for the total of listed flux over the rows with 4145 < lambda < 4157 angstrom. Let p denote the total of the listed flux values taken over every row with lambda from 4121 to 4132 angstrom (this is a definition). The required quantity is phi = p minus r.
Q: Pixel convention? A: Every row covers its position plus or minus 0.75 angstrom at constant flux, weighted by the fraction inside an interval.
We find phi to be -2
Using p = 69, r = 71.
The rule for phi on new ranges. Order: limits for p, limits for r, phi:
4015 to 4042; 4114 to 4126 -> 100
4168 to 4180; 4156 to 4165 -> 16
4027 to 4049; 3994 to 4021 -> -30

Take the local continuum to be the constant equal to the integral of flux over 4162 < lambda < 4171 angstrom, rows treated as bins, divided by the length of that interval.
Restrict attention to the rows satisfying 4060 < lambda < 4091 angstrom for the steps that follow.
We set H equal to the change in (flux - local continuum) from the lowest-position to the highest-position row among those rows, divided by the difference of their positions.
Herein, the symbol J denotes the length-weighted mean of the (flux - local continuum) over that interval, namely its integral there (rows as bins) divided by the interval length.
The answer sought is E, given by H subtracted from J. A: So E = 0.8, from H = -0.052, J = 0.71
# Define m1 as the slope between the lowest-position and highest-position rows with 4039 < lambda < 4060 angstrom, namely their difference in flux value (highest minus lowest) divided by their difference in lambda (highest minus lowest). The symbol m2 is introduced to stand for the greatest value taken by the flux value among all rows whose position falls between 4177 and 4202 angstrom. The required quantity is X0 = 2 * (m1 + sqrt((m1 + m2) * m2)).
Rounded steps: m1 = 0.01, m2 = 9.703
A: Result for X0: 19.4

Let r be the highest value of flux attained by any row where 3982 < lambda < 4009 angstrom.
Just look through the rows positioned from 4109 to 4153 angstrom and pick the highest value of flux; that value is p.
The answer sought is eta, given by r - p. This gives 0.60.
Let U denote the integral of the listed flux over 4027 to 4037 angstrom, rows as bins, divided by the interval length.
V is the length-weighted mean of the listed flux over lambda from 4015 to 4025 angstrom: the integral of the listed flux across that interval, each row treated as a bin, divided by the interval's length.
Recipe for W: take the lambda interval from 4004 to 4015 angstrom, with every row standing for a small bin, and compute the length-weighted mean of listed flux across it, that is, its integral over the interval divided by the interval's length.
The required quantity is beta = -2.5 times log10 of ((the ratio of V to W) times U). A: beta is -2.52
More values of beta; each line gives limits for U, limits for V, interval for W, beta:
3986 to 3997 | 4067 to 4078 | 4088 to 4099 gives -2.55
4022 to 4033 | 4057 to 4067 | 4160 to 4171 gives -2.53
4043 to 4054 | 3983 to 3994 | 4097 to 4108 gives -2.46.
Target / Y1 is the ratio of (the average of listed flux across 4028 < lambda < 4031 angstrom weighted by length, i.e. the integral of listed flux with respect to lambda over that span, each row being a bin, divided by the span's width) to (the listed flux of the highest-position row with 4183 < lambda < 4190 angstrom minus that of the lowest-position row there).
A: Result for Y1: -33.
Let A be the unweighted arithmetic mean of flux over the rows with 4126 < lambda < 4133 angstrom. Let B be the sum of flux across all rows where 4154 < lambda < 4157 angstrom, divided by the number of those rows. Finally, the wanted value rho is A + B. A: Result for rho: 18.88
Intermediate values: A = 9.7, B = 9.2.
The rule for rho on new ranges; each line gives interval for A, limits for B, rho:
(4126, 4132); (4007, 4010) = 19.27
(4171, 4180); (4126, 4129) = 18.87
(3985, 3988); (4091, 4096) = 19.61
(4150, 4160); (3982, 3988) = 19.30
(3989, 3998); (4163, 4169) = 19.23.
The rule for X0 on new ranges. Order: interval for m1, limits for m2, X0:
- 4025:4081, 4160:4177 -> 19.3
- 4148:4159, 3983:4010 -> 22.1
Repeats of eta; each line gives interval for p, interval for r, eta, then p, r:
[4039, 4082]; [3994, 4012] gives -0.25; 11.23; 10.98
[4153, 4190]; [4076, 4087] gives 0.84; 9.796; 10.64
